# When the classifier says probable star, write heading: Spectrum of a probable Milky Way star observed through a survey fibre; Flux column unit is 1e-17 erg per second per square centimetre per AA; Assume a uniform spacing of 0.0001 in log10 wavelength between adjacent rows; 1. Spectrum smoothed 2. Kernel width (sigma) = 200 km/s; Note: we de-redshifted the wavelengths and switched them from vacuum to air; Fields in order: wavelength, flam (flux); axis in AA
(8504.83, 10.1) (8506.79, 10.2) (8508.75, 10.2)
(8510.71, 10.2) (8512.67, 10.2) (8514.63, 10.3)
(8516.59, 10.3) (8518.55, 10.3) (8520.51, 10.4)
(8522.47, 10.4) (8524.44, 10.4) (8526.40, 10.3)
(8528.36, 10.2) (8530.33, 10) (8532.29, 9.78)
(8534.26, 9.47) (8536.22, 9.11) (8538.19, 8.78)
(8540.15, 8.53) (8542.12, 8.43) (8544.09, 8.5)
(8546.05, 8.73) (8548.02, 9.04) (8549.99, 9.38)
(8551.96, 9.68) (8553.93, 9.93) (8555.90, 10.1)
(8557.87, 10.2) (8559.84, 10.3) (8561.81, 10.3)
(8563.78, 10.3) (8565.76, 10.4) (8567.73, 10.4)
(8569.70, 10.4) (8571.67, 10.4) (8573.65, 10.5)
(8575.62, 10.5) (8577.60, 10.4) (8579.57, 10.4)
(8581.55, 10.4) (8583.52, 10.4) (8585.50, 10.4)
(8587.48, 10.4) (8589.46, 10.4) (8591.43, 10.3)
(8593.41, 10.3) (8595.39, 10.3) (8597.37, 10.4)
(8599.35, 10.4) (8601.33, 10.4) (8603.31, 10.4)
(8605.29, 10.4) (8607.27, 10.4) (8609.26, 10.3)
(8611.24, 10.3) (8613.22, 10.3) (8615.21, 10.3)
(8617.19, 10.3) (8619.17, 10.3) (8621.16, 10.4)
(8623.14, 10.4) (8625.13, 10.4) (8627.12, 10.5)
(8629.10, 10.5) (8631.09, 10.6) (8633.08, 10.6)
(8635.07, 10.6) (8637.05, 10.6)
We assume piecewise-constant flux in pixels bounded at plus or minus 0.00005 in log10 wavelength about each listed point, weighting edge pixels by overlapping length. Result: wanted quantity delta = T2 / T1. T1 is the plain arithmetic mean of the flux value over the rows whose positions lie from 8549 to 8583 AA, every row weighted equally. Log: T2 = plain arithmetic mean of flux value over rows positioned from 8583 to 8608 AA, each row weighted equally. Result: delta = 1.01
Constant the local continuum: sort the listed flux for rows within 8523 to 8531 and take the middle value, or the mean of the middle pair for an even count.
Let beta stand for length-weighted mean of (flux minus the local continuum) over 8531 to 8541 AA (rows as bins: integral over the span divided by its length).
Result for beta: -1.1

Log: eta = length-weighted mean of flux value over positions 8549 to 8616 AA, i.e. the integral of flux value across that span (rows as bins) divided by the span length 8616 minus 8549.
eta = 10.30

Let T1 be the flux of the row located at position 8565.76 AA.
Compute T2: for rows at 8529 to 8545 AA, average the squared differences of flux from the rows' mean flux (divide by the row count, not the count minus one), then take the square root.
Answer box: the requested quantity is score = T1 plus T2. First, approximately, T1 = 10.4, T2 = 0.575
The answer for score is 10.97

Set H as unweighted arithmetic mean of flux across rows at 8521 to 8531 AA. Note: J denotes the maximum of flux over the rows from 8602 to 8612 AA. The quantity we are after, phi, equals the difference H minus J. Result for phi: -0.14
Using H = 10.3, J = 10.4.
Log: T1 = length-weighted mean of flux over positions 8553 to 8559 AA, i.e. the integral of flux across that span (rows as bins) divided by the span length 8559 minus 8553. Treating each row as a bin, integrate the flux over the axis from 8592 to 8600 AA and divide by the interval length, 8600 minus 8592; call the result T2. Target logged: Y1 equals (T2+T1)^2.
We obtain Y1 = 417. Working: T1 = 10.1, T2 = 10.3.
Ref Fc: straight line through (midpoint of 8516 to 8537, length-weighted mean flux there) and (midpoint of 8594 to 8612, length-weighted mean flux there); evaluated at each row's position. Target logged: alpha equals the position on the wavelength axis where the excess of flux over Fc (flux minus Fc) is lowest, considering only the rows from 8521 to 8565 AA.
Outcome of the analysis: 8542.12 AA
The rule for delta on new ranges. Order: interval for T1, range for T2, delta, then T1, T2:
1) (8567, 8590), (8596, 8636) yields 1.00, 10.4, 10.4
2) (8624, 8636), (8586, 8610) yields 0.98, 10.5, 10.4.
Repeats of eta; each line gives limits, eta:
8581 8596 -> 10.37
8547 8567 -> 9.96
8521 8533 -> 10.20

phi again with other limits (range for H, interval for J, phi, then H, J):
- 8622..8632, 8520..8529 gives 0.08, 10.5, 10.4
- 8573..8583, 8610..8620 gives 0.14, 10.4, 10.3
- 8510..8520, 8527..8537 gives 0.06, 10.3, 10.2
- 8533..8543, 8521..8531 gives -1.54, 8.9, 10.4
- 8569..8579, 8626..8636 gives -0.16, 10.4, 10.6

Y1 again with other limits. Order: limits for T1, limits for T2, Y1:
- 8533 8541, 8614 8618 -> 373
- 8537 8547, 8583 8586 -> 361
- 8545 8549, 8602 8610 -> 371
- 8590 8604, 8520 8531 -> 426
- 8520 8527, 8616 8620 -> 428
